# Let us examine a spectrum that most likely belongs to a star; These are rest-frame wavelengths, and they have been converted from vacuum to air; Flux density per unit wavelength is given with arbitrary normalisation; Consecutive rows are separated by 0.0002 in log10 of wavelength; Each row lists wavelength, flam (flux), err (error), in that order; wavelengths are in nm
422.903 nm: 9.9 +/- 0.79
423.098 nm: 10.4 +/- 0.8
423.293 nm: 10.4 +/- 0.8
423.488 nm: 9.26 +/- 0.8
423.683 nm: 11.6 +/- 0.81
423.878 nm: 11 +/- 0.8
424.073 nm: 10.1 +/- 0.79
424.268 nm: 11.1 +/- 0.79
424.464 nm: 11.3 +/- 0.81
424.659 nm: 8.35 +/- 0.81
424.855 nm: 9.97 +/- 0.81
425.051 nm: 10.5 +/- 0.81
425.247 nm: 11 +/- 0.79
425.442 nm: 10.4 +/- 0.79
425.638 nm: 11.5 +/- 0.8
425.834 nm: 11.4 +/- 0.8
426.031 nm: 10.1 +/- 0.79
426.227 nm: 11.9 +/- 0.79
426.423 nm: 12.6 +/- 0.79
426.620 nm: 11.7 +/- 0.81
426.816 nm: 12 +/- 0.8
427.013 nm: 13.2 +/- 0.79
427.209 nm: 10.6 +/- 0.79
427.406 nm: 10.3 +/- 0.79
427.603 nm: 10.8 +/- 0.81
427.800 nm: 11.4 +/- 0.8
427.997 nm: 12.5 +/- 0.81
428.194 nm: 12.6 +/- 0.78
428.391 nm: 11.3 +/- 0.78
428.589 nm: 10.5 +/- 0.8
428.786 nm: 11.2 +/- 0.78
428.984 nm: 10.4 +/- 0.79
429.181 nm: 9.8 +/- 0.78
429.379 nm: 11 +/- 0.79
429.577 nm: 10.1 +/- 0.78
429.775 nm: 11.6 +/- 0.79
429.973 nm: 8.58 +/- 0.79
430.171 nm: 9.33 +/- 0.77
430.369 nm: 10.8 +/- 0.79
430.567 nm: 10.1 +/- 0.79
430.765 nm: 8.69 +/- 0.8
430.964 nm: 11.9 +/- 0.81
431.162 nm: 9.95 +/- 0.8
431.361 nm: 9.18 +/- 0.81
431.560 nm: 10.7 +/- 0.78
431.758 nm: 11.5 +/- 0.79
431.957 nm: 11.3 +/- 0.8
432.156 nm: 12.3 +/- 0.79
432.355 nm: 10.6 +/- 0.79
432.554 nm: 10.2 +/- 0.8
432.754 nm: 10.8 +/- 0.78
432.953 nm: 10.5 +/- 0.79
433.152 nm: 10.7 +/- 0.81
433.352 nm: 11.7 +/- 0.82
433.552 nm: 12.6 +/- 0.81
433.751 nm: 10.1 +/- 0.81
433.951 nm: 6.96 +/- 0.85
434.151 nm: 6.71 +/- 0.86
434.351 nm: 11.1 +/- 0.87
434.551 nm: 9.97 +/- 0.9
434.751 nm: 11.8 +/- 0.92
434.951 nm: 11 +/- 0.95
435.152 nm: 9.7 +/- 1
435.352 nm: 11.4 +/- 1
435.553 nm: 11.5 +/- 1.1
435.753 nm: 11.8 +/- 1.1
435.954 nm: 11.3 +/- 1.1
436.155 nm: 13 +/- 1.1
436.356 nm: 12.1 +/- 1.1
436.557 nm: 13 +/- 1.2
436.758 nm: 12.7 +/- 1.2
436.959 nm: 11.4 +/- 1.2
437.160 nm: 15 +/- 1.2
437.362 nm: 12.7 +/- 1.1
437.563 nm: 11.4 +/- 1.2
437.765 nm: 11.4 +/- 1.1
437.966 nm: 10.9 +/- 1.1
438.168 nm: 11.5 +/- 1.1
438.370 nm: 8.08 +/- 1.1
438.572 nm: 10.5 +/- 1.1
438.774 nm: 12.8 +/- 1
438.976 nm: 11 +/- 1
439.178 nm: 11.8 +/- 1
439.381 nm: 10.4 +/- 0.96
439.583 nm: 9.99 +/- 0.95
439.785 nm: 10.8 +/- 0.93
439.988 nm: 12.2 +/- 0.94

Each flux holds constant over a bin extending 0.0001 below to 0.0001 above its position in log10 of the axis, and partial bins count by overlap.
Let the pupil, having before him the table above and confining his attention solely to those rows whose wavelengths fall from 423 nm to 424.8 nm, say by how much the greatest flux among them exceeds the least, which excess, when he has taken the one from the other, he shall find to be 3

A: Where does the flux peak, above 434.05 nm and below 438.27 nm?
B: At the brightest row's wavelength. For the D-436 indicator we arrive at 437.160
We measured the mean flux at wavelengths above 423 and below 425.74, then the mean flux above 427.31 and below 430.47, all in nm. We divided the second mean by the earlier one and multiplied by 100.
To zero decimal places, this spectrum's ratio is 103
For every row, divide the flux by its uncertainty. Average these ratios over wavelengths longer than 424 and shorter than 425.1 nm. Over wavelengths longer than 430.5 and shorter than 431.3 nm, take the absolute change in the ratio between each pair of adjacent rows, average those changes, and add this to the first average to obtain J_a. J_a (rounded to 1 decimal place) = 15.4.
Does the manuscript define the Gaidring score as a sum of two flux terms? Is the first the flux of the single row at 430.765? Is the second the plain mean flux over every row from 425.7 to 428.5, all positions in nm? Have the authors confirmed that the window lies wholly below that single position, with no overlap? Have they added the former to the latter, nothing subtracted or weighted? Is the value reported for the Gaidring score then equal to 20.3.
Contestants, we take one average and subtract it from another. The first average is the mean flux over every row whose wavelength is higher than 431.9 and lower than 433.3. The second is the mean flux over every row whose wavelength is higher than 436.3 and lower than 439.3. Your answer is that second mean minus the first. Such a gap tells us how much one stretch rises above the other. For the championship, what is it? 0.8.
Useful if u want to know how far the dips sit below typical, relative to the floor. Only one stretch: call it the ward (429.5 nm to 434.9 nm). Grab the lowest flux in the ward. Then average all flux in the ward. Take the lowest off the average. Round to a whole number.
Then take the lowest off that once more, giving -3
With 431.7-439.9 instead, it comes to -2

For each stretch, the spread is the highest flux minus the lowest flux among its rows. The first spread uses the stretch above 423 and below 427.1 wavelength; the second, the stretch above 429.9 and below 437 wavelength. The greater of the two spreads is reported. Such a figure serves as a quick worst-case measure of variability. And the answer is 6.29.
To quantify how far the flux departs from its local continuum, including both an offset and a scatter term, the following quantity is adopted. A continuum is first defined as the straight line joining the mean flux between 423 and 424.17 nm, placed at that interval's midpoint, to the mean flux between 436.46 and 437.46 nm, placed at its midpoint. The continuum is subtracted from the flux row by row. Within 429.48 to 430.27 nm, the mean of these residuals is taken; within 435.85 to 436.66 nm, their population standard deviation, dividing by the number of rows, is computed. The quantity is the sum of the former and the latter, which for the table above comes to -1.1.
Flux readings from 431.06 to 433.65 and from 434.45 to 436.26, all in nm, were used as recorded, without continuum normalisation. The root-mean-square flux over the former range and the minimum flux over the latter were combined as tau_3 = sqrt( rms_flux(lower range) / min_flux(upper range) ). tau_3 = 1.06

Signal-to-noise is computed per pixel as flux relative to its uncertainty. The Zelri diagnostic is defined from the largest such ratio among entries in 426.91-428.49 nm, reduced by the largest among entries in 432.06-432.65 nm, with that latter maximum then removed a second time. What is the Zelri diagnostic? -14.4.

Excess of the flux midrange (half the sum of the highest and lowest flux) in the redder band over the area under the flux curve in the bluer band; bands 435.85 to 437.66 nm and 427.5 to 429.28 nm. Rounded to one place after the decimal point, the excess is -6.7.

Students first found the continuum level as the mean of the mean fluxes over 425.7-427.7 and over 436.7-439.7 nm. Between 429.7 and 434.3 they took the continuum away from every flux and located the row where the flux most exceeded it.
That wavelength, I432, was 433.552 nm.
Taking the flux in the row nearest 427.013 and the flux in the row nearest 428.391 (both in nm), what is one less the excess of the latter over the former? 2.9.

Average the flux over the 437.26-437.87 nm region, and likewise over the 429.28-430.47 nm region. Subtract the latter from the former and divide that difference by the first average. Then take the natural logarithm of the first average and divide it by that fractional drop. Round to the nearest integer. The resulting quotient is 18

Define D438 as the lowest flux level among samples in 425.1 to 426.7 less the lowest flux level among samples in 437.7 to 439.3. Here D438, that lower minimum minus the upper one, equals 2.0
